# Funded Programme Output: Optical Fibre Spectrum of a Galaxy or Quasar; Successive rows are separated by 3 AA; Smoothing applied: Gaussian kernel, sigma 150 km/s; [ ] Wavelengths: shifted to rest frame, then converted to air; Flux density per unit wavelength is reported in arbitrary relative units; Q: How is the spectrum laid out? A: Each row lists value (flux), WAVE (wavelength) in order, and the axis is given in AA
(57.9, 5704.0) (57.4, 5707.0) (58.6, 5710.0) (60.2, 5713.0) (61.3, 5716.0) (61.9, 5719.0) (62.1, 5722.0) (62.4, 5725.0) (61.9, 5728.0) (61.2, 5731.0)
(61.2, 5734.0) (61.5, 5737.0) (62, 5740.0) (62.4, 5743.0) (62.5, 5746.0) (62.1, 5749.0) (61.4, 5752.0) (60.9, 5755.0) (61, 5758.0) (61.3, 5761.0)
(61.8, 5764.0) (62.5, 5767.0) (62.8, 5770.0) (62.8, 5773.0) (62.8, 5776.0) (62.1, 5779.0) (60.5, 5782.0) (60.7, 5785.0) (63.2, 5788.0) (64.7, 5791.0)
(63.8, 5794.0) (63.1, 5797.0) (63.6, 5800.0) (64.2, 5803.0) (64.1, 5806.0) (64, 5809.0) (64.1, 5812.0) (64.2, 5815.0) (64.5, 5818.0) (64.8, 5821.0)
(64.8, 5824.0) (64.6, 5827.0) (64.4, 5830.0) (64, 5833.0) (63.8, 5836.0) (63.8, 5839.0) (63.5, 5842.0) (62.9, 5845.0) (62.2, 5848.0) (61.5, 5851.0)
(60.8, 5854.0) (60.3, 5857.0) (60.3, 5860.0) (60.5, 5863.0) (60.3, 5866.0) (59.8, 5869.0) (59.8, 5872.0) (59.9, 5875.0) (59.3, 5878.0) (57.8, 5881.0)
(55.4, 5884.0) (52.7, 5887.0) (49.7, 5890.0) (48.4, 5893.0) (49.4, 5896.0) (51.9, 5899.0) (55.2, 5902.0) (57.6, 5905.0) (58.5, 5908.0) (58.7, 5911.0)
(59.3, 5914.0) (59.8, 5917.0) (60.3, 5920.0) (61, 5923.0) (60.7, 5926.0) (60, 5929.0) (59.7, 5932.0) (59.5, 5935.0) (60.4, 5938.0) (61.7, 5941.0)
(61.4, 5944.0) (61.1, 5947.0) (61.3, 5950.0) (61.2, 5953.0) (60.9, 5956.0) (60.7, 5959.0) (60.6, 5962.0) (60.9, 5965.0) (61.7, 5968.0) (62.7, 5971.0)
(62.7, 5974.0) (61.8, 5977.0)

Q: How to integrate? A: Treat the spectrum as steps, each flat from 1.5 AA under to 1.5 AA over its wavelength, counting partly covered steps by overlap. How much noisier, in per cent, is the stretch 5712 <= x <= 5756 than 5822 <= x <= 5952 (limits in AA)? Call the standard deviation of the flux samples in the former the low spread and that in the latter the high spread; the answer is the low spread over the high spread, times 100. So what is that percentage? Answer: 16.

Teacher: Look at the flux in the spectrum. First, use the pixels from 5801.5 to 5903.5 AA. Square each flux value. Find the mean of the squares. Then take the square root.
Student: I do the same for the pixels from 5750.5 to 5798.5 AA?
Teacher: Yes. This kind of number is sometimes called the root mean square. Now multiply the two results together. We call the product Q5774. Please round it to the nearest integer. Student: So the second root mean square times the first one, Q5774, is 3758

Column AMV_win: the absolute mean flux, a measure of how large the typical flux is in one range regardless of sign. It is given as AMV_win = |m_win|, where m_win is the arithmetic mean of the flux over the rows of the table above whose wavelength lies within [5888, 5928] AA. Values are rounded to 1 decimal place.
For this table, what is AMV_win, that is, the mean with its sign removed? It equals 56.2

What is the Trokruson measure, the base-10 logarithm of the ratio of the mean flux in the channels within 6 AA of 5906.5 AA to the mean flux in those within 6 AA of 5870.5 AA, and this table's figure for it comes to -0.018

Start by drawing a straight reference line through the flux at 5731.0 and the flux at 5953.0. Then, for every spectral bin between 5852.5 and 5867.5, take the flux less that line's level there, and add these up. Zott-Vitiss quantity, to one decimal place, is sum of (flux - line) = -3.8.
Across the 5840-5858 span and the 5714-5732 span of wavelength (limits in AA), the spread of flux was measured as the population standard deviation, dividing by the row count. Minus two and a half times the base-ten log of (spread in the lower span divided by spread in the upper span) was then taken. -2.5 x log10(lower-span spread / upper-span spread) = 1.1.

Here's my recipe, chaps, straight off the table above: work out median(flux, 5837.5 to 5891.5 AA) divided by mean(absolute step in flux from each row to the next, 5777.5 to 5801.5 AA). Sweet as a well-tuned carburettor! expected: 53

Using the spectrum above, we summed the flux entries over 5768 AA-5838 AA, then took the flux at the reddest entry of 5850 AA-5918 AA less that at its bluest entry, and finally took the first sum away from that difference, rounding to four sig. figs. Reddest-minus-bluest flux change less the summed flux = -1463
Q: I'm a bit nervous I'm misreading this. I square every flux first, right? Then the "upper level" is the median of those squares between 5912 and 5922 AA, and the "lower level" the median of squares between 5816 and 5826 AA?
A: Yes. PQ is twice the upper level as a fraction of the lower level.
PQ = 1.70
